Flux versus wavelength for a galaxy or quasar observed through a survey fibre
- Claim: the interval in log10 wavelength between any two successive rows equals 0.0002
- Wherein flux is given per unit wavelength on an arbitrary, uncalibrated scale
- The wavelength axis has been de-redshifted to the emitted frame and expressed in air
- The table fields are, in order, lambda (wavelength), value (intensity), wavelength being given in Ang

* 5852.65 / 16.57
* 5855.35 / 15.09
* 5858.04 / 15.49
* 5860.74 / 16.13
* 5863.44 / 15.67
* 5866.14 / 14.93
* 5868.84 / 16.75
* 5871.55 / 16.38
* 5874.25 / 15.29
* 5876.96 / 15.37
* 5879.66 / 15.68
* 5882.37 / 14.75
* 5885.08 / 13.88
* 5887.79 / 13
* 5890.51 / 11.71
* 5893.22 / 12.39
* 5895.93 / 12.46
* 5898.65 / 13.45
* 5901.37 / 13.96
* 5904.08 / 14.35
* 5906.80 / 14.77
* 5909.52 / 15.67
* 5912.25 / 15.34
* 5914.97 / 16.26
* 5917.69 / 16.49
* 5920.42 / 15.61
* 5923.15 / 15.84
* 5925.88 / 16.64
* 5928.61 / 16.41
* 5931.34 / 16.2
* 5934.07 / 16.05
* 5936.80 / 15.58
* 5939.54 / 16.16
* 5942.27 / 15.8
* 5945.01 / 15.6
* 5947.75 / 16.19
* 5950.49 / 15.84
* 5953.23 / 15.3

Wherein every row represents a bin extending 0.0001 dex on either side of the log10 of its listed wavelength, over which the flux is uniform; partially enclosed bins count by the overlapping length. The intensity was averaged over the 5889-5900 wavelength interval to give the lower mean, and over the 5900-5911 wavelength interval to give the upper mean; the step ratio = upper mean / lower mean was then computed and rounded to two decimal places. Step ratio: 1.17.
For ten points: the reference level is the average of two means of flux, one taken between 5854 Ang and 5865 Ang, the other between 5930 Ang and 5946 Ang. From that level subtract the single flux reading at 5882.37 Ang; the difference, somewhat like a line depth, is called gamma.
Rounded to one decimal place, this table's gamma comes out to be 1.0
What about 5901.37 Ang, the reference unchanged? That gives 1.8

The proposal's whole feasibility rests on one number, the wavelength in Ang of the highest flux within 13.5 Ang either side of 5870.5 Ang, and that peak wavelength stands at 5868.84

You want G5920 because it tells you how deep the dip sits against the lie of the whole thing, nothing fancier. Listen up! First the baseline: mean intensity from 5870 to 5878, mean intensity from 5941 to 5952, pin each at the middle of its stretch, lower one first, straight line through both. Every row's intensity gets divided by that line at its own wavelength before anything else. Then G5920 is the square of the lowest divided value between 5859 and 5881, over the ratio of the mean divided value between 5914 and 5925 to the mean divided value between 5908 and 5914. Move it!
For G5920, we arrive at 0.88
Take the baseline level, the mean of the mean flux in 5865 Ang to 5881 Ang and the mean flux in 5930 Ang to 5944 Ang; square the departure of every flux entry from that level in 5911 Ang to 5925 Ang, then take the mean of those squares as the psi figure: 0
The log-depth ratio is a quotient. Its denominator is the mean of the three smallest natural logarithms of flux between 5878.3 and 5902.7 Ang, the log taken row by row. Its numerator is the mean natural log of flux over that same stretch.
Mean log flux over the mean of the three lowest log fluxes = 1.04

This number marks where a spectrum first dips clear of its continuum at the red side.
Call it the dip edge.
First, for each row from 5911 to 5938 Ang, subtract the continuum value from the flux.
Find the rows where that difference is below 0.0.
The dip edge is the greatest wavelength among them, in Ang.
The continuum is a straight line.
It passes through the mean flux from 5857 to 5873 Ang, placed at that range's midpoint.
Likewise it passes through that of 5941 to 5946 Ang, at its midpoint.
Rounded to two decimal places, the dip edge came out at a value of 5936.80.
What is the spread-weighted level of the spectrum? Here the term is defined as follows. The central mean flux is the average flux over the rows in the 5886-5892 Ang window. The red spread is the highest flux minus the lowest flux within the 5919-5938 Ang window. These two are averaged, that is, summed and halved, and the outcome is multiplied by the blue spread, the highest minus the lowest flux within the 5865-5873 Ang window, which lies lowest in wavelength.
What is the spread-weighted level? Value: 12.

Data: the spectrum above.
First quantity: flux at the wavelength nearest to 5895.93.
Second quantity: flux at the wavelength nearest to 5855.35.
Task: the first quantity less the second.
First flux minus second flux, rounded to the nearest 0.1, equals -2.6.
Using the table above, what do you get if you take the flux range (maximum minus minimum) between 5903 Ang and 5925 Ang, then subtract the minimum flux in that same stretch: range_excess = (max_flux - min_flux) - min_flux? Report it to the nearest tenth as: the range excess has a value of -12.2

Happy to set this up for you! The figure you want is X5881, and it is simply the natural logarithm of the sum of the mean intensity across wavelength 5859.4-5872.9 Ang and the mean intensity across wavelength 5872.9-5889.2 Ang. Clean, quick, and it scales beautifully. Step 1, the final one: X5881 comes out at 3.422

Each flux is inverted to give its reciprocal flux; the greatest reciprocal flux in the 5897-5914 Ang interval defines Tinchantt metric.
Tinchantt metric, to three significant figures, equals 0.0743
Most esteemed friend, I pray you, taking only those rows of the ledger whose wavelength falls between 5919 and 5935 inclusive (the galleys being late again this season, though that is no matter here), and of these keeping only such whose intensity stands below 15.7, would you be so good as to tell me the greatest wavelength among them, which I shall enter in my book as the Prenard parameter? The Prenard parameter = 5920.42 Ang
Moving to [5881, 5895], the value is 5893.22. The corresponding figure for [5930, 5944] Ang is 5936.80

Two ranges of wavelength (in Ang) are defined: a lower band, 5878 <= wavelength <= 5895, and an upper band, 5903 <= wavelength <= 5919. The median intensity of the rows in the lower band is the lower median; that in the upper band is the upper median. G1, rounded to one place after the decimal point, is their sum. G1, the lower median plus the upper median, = 28.9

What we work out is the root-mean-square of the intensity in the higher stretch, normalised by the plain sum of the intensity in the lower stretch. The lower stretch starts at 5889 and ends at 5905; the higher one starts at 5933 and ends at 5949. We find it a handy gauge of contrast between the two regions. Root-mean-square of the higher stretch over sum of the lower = 0.20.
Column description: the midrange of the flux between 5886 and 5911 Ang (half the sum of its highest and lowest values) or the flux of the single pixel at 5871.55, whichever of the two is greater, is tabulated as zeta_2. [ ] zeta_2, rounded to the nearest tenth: 16.4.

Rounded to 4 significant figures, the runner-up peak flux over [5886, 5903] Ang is 13.45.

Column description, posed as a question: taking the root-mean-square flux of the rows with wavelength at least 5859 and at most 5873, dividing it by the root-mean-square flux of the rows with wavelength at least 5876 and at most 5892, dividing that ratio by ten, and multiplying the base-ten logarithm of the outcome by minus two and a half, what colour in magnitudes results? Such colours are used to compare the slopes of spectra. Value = 2.37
